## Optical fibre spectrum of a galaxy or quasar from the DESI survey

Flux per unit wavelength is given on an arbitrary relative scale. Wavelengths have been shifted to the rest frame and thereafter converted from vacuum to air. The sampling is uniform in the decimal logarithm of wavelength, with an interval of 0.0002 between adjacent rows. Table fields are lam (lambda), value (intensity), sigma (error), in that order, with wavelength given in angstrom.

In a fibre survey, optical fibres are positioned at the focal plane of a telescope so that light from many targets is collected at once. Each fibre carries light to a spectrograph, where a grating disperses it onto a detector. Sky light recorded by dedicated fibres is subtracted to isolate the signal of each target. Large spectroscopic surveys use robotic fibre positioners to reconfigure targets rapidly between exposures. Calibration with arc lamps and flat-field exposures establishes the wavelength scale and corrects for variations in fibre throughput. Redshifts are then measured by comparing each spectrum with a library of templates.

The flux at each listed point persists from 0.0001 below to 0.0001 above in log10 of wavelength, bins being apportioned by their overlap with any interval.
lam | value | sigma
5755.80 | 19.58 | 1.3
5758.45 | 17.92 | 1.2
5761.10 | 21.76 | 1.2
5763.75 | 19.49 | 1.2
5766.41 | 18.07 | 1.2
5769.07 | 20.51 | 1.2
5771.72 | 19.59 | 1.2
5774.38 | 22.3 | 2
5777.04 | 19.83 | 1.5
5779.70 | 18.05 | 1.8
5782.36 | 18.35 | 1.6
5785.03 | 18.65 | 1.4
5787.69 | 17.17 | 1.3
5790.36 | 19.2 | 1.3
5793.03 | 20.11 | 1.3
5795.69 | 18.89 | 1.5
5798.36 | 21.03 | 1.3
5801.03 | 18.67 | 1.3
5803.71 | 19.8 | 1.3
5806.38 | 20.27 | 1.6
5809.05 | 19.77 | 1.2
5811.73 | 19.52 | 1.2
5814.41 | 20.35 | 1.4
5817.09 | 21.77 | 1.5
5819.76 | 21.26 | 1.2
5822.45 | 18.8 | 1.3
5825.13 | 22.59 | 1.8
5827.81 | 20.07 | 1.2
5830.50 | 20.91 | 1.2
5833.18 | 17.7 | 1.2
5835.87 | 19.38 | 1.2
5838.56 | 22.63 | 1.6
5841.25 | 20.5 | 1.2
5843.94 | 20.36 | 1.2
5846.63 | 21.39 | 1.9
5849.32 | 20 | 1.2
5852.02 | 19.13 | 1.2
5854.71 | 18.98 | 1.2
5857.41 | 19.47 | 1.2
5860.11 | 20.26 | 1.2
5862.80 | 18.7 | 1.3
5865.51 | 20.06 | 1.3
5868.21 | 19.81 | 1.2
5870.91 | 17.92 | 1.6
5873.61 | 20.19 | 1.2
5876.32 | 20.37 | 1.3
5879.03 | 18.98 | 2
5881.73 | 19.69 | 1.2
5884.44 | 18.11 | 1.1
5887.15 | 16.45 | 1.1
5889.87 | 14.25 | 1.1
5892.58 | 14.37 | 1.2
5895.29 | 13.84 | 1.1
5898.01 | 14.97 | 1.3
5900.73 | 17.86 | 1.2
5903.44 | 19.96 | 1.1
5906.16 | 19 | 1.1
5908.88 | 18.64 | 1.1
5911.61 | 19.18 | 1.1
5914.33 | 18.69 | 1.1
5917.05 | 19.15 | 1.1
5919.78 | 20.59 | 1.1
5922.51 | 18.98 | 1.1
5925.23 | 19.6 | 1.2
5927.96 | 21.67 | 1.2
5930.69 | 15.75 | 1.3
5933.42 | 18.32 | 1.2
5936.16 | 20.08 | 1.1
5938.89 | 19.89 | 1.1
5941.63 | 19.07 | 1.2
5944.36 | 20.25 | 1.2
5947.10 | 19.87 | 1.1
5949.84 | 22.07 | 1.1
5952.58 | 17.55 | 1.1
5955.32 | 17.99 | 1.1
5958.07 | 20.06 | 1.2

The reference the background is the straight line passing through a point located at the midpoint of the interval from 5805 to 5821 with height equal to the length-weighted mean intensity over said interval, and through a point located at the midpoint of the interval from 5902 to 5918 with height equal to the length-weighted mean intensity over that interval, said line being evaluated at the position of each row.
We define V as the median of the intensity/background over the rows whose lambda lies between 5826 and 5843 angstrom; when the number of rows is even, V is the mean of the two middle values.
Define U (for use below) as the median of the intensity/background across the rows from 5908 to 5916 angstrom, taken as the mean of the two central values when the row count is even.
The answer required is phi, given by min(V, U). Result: 0.98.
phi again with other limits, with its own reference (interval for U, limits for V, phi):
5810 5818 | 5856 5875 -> 0.99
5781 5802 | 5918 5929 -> 0.91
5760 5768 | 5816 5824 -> 0.92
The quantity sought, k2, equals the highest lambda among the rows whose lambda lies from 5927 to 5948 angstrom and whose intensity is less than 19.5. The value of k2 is 5941.63 angstrom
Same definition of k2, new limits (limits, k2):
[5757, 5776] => 5766.41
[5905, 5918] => 5917.05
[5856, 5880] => 5879.03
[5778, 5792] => 5790.36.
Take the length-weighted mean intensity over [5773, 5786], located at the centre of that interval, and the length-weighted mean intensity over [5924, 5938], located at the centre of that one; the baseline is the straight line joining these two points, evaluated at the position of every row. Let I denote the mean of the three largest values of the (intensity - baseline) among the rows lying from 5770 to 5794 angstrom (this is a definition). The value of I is 1.3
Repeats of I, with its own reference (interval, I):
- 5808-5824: 1.8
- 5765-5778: 1.4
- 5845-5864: 1.3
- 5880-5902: -0.6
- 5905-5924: 0.5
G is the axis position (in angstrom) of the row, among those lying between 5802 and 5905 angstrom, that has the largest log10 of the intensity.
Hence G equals 5838.56 angstrom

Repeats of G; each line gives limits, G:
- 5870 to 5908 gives 5876.32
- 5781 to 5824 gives 5817.09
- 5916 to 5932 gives 5927.96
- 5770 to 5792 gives 5774.38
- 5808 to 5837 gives 5825.13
